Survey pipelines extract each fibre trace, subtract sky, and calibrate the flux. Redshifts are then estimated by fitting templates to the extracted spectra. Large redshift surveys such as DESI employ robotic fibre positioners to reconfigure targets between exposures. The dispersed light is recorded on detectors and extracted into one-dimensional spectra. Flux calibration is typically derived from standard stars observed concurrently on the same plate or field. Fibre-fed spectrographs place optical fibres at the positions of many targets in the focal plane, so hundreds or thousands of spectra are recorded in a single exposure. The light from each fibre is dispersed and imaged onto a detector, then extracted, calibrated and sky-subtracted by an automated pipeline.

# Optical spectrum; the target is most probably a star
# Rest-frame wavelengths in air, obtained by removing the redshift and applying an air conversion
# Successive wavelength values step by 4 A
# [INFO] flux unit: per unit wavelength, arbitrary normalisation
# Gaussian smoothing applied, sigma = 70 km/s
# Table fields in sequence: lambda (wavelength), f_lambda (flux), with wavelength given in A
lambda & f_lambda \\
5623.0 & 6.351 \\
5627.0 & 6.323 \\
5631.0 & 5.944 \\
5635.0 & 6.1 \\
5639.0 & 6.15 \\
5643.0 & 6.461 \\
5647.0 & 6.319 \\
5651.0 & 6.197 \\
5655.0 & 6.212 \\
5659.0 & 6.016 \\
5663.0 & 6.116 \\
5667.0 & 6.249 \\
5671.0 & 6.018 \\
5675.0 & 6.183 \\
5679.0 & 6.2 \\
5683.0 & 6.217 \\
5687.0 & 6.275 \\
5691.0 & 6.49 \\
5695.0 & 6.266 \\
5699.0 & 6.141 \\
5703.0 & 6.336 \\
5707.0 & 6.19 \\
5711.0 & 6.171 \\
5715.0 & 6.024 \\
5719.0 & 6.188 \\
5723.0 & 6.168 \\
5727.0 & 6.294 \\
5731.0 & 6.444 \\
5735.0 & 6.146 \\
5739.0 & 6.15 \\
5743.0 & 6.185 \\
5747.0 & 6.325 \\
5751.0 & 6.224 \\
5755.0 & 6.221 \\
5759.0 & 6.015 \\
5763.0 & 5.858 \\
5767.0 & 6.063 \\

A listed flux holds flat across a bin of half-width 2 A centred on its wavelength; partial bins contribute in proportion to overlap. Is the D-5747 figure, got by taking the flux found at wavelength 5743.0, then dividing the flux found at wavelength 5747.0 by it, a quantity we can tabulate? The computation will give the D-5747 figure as 1.02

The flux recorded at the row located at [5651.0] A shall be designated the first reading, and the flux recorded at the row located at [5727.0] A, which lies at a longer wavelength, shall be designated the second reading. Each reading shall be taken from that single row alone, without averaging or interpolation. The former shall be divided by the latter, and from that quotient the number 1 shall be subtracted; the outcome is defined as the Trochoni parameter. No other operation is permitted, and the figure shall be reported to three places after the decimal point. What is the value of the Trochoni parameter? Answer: -0.015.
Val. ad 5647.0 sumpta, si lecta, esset 6.319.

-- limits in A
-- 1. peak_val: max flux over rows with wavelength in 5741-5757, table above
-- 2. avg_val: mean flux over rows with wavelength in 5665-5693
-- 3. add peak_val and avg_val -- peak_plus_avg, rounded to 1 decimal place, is 12.6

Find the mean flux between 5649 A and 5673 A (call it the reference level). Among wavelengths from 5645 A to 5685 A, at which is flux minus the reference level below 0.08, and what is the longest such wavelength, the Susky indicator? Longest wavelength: 5679.0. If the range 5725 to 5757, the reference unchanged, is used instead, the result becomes 5743.0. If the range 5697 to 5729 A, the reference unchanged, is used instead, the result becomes 5723.0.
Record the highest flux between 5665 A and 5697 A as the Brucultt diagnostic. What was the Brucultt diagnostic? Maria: 6.49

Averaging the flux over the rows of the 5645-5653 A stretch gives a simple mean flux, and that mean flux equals 6.26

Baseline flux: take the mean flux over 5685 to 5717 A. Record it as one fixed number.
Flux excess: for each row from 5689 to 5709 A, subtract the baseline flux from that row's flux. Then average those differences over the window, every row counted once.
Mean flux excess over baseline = 0.048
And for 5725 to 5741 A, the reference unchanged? 0.022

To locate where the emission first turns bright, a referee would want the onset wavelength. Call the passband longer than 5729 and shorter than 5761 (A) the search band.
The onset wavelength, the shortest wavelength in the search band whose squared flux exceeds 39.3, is 5731.0 A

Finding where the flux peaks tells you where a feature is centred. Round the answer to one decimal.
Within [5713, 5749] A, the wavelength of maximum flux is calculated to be 5731.0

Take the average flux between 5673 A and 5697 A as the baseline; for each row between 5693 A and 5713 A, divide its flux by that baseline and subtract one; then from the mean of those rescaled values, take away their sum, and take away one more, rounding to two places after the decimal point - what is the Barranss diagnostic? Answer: -0.97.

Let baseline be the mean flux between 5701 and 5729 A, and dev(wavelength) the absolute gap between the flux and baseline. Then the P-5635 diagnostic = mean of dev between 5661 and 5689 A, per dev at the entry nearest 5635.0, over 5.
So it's 0.128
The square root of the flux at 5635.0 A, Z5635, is 2.470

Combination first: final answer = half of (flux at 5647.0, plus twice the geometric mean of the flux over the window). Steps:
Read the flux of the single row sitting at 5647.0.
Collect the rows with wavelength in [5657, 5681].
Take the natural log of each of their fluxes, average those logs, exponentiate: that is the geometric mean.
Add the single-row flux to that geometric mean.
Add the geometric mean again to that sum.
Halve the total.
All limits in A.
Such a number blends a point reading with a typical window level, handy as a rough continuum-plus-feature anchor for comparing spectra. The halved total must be 9.29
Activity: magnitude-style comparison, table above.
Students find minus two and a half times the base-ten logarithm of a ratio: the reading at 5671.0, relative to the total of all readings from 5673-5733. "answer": 2.98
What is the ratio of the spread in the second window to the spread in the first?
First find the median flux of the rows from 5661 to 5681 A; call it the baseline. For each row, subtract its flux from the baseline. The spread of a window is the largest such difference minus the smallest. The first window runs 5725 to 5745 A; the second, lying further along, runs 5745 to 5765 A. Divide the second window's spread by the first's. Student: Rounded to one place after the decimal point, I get 1.6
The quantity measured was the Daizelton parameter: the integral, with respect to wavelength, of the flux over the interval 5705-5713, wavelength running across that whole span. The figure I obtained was 49.4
